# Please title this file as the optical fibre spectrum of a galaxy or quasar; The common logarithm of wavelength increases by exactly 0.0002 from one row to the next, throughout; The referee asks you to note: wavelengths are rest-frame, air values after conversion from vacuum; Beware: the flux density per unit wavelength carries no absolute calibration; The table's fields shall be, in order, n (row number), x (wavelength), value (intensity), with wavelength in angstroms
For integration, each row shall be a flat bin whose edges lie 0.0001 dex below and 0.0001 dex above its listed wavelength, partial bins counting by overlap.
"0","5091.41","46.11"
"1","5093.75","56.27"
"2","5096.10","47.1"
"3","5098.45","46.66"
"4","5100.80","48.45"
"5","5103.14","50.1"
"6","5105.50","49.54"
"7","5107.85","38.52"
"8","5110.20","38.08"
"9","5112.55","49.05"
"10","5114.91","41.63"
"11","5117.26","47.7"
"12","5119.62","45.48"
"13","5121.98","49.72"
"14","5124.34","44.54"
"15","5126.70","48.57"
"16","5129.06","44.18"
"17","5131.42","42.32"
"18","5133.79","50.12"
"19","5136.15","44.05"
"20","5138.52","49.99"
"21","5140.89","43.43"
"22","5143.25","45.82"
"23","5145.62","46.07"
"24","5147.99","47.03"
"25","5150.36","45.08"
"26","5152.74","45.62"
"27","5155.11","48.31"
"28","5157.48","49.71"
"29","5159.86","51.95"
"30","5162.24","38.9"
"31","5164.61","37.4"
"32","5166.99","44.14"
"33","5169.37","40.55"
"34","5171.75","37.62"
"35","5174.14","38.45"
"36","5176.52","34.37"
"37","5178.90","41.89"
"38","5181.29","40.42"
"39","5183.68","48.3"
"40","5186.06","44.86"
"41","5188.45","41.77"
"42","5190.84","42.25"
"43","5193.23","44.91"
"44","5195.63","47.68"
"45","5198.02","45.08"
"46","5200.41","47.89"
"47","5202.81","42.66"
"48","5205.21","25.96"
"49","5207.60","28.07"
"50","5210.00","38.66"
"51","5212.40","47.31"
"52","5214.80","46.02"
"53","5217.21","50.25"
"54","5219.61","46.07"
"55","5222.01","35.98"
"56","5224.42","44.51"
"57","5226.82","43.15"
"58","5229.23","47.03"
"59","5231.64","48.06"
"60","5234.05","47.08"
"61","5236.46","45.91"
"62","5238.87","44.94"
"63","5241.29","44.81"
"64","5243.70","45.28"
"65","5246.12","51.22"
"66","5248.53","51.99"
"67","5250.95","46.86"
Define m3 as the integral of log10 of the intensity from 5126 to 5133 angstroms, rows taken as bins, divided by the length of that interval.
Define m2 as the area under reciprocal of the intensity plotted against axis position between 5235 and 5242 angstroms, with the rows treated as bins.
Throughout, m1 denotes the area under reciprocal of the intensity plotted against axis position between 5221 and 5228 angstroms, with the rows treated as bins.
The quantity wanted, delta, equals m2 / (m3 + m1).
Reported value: 0.085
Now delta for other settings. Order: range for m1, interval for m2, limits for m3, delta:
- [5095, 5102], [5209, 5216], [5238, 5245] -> 0.089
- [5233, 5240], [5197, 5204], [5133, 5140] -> 0.085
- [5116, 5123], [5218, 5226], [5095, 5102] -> 0.104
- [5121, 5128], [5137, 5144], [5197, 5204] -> 0.084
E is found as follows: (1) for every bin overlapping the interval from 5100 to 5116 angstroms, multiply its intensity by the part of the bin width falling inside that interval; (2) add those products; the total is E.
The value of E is 720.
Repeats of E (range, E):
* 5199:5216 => 673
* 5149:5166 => 770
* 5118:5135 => 789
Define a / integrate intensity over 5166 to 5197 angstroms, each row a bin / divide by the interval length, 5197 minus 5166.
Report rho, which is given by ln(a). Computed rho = 3.74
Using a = 42.1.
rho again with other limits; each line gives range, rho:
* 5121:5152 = 3.83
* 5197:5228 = 3.73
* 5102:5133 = 3.82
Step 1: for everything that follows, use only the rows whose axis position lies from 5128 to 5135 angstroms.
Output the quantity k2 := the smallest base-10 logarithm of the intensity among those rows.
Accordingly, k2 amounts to 1.63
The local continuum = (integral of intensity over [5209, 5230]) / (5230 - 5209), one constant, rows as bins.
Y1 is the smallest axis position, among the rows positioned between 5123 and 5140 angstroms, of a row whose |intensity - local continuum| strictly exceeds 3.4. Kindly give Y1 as 5126.70 angstroms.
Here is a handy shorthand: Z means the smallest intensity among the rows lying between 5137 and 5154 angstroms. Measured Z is 43.43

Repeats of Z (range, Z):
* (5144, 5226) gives 25.96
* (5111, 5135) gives 41.63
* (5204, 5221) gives 25.96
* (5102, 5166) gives 37.4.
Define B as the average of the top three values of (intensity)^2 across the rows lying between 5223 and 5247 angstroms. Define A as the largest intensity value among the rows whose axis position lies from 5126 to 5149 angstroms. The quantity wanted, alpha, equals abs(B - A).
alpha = 2333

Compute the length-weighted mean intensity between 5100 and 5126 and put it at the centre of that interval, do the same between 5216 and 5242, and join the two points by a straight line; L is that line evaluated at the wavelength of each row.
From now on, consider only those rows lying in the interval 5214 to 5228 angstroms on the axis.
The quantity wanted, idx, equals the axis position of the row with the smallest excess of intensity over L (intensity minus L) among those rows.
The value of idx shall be 5222.01 angstroms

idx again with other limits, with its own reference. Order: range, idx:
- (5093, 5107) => 5098.45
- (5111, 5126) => 5114.91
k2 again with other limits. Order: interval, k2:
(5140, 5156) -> 1.64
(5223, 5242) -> 1.63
